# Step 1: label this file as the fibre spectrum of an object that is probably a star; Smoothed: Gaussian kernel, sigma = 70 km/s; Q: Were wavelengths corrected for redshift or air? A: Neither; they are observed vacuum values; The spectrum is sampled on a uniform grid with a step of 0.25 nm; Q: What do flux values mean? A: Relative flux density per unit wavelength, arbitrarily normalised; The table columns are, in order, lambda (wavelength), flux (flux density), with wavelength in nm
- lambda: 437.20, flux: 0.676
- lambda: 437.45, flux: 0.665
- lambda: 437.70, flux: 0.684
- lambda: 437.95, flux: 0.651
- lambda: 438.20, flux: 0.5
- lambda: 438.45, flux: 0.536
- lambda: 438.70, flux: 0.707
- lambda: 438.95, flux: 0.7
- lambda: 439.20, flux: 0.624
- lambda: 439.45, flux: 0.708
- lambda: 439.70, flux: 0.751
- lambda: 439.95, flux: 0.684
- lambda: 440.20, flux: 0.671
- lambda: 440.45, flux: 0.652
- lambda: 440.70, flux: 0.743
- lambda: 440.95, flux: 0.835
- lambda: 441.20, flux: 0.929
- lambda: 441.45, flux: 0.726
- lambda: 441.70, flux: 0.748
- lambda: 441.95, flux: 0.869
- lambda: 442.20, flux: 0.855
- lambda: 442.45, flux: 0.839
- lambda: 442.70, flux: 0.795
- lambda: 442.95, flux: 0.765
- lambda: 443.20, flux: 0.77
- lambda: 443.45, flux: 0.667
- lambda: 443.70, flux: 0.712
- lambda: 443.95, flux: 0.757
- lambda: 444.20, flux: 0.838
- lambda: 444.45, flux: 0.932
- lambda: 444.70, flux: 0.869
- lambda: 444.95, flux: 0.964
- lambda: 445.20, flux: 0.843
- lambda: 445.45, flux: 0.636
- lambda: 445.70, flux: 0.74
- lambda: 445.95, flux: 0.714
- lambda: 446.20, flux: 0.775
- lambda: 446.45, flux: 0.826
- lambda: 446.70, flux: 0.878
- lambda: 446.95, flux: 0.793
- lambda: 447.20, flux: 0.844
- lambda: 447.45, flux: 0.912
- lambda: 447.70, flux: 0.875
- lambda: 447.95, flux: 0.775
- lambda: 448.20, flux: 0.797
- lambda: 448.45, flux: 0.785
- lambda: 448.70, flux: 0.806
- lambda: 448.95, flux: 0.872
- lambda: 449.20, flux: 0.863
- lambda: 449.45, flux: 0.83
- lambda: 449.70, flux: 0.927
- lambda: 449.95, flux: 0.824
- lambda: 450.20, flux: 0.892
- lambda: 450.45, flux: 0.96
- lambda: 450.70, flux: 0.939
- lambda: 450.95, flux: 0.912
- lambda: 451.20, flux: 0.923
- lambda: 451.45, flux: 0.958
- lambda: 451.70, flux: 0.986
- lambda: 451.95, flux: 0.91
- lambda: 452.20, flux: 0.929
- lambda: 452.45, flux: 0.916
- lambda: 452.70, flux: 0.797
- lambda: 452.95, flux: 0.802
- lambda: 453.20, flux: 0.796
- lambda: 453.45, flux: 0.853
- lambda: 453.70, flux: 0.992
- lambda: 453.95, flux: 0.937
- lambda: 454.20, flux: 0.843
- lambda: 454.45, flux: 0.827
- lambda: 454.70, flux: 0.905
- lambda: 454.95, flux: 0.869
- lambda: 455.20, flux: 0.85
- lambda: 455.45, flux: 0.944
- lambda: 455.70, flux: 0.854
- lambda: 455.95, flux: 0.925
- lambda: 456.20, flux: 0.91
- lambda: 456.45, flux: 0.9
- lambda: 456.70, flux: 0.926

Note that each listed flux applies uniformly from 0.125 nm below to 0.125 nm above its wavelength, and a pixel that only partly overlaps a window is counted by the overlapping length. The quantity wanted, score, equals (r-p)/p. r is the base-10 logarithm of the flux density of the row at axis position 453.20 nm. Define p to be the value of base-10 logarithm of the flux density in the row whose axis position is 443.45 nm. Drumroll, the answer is -0.4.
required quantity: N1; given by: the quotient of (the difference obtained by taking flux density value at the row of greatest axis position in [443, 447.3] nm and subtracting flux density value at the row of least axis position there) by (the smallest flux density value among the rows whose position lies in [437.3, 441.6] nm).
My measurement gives 0.15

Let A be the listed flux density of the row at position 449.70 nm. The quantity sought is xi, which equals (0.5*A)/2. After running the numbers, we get 0.232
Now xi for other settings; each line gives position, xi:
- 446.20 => 0.194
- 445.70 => 0.185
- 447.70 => 0.219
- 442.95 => 0.191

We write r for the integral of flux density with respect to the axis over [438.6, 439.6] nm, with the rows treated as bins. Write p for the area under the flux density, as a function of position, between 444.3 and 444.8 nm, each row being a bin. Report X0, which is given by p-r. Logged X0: -0.24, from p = 0.45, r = 0.69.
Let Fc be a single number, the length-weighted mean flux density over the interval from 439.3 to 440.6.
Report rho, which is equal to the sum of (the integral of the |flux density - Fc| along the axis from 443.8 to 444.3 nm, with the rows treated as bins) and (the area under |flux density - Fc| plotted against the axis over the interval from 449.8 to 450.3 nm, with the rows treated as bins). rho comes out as 0.13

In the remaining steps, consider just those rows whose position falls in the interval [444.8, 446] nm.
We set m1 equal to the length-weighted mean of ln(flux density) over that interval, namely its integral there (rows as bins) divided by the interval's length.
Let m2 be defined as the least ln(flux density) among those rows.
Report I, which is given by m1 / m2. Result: 0.56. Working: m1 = -0.25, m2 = -0.45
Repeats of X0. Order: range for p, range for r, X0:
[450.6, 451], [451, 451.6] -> -0.19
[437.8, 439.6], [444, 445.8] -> -0.35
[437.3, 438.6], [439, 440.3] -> -0.10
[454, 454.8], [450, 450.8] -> -0.04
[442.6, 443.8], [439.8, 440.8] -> 0.20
